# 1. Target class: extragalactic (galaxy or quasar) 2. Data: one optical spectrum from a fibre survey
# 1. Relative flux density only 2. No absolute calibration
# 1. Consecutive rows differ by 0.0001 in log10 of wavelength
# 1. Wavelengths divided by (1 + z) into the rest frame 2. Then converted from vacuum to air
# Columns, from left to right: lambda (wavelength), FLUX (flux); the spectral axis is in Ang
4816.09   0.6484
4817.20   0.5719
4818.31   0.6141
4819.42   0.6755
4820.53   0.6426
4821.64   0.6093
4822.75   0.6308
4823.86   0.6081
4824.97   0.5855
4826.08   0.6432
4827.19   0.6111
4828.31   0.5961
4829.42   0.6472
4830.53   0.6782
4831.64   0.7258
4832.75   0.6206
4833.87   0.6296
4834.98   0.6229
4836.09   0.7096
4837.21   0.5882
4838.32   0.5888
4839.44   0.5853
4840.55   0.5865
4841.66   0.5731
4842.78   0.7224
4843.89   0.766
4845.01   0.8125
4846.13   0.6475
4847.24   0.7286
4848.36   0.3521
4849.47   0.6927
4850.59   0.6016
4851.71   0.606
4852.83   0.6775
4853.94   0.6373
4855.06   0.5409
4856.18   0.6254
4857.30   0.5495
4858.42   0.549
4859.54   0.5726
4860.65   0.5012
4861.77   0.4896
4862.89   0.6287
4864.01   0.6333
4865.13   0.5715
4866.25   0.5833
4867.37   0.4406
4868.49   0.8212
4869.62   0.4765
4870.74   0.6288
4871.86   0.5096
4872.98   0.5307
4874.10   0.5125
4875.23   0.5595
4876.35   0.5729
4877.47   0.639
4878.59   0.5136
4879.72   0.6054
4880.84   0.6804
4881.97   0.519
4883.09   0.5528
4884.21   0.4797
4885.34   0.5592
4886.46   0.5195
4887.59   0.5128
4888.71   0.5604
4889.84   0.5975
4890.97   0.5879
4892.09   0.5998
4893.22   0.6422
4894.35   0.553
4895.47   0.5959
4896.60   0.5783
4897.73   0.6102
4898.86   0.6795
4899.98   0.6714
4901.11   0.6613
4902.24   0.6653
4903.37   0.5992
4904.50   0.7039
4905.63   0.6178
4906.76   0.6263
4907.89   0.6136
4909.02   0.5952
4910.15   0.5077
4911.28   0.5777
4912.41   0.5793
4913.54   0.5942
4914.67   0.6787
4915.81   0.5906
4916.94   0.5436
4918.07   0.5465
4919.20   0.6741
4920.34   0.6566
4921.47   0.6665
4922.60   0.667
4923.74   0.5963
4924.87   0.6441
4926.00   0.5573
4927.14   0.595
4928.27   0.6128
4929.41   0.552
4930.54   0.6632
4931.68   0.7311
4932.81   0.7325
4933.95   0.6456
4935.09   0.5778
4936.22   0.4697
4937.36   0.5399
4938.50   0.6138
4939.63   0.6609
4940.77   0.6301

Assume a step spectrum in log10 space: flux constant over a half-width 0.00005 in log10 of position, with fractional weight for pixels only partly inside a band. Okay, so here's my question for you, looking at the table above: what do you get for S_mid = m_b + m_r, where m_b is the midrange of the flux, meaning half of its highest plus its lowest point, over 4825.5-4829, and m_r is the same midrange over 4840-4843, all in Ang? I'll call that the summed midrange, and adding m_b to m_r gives 1.27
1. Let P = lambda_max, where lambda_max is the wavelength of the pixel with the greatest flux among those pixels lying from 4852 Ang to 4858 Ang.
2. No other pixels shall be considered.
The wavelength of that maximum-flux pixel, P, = 4852.83 Ang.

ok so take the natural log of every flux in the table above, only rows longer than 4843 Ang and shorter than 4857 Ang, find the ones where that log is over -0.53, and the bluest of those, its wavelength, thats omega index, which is 4843.89 Ang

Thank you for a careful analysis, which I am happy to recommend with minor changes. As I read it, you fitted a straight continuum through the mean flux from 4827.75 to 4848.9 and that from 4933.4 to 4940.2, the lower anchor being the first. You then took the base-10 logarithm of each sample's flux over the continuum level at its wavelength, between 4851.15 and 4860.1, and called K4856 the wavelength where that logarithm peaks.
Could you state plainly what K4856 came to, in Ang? 4852.83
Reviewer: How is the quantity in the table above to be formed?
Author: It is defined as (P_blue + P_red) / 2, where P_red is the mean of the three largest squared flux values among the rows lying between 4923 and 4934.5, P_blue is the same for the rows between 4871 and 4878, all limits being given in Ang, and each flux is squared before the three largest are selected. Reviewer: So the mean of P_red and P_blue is 0.427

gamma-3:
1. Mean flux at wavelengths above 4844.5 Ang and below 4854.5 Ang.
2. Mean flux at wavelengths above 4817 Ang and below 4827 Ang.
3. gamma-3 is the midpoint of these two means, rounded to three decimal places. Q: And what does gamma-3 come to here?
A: 0.630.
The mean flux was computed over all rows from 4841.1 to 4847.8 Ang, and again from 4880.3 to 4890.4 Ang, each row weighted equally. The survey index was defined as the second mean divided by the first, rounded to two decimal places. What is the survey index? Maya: 0.78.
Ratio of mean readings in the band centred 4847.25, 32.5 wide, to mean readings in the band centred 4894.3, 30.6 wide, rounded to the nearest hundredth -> 1.03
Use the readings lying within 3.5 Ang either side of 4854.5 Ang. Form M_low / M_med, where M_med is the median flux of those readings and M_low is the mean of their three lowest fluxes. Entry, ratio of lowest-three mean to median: 0.92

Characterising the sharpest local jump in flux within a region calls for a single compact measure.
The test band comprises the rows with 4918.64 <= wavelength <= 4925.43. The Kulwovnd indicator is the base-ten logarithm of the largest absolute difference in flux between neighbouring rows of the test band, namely -1.15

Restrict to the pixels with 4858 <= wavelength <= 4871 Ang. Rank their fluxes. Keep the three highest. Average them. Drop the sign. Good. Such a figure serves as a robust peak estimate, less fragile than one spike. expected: 0.694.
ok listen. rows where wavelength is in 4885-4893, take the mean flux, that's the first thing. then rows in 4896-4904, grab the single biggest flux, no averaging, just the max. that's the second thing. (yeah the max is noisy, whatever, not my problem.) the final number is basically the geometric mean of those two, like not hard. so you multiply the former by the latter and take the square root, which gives 0.62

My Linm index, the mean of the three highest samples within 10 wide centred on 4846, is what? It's 0.77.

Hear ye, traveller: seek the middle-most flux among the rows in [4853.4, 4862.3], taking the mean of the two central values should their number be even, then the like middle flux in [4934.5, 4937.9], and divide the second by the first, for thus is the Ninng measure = 0.98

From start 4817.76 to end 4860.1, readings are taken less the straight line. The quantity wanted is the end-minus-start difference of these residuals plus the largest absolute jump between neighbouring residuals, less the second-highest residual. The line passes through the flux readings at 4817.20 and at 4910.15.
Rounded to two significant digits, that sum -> 0.15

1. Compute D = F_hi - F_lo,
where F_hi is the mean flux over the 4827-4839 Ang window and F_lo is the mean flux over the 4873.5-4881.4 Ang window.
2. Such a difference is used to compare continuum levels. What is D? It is 0.055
